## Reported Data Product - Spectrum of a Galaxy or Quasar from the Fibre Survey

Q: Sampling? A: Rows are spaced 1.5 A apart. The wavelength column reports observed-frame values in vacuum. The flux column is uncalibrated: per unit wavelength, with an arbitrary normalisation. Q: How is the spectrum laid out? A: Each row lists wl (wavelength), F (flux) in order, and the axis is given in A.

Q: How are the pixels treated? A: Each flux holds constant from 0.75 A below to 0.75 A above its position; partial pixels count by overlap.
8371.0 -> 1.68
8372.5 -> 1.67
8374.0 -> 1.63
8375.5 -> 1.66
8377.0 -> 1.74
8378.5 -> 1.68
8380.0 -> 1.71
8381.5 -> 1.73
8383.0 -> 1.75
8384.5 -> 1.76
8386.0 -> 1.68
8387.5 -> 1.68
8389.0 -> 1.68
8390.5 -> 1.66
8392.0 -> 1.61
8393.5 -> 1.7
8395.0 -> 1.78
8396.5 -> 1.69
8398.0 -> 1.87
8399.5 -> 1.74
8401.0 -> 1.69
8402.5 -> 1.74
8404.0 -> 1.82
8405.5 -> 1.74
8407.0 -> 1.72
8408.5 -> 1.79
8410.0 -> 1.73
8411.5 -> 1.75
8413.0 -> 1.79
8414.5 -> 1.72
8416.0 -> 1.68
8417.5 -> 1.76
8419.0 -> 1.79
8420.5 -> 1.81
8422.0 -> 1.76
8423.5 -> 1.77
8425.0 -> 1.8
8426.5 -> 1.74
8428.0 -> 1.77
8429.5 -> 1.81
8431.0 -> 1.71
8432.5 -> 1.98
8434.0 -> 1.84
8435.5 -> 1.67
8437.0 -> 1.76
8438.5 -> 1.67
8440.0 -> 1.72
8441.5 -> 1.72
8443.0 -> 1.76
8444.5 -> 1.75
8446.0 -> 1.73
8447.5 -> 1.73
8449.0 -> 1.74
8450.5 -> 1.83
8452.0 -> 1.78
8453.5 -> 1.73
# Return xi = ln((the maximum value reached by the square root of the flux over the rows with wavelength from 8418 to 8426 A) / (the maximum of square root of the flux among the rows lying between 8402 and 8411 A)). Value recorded -0.003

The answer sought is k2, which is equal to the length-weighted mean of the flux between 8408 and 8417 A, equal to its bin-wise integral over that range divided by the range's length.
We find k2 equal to 1.74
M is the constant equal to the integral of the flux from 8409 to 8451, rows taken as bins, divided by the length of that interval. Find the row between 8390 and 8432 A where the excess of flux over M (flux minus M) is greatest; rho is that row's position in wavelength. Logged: 8398.0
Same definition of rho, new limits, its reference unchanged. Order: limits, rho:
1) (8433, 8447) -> 8434.0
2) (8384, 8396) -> 8395.0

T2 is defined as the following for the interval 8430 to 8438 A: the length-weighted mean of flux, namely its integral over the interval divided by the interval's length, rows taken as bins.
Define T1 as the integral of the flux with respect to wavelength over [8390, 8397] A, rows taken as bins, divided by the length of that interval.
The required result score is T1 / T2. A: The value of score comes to 0.94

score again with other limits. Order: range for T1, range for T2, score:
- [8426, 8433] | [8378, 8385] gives 1.04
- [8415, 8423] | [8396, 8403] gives 1.01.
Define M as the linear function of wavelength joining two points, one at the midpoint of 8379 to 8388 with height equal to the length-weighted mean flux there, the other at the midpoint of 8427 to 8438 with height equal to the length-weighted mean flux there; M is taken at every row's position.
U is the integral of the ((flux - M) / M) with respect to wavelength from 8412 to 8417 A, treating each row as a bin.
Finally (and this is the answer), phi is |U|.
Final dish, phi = 0.084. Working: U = -0.084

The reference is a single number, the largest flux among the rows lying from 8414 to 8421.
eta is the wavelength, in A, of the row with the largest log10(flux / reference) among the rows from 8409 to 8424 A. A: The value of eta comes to 8420.5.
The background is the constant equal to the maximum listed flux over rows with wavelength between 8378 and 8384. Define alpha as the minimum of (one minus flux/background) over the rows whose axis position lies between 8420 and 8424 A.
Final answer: -0.03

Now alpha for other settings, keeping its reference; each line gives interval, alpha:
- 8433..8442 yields -0.05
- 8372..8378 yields 0.01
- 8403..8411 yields -0.04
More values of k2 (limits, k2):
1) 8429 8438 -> 1.79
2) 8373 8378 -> 1.68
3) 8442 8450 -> 1.74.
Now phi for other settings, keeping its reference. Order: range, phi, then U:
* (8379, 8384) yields 0.039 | 0.039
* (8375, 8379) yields 0.030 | -0.030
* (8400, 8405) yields 0.011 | 0.011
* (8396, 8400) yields 0.079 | 0.079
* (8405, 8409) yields 0.008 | -0.008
